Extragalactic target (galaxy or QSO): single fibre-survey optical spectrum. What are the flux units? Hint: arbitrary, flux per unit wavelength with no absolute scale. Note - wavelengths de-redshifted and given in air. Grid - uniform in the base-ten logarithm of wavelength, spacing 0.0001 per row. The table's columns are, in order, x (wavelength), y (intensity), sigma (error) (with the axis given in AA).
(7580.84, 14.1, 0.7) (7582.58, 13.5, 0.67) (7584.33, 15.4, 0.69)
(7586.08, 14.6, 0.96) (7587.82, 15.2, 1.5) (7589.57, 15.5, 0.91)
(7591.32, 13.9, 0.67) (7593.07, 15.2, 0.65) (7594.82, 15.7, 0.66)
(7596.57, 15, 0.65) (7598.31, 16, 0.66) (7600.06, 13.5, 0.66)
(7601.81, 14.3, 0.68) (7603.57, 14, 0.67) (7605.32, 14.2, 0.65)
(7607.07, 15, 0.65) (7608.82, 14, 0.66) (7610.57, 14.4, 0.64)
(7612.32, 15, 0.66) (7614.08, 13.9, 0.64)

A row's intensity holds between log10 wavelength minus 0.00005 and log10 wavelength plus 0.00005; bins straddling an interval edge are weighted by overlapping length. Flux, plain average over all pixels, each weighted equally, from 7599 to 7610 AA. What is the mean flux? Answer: 14.2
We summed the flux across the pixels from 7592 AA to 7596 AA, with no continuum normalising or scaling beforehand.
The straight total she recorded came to 31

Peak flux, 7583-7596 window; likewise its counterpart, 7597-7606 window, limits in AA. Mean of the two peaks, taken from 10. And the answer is -5.85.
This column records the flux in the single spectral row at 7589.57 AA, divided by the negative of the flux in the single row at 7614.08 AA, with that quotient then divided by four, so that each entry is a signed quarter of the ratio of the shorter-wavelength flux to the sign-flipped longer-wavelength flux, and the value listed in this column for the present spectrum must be -0.279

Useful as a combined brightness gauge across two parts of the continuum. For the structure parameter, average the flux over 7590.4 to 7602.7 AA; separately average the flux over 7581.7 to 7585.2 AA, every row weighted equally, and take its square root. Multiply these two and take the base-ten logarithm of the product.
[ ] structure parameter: 1.75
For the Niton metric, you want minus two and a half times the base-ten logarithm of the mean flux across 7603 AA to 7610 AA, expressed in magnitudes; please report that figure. -2.89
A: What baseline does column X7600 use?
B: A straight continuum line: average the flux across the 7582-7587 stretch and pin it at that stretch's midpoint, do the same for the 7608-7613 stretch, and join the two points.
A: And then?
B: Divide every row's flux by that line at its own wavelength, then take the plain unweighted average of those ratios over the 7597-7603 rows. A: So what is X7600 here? 1.01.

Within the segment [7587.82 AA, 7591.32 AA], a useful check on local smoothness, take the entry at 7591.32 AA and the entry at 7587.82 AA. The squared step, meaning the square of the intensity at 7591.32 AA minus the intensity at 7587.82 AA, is 1.7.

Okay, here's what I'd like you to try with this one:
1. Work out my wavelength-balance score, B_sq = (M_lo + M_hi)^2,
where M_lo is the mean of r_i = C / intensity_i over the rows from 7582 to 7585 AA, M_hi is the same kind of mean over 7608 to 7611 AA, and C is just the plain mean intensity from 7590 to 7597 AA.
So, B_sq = 4.38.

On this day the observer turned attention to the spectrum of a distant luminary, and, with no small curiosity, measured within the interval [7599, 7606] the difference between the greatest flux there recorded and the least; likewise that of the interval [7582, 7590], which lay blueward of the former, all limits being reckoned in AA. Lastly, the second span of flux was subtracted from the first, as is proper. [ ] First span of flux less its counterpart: -1.2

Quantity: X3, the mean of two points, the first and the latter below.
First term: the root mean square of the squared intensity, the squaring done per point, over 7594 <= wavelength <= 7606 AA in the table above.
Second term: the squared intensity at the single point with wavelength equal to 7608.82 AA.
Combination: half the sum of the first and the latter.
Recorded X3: 207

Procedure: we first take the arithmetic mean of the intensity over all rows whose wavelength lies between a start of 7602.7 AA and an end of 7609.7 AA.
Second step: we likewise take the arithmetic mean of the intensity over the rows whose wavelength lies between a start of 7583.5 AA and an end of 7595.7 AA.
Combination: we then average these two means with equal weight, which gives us 14.7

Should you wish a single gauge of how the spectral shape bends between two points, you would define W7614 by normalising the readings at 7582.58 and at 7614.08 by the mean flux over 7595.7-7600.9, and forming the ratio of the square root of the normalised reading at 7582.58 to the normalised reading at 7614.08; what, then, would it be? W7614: 1.02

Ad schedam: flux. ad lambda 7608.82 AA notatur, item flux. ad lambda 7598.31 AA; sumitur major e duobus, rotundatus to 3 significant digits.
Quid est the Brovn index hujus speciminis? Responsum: 16.0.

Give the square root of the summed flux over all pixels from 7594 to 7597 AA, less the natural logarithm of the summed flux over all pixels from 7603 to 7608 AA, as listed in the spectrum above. 1.8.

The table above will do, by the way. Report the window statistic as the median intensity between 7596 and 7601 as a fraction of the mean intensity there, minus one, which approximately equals 0.011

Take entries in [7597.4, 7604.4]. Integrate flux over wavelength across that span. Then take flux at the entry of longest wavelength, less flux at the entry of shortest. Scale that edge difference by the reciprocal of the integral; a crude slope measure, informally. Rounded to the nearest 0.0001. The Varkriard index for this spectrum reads -0.0198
